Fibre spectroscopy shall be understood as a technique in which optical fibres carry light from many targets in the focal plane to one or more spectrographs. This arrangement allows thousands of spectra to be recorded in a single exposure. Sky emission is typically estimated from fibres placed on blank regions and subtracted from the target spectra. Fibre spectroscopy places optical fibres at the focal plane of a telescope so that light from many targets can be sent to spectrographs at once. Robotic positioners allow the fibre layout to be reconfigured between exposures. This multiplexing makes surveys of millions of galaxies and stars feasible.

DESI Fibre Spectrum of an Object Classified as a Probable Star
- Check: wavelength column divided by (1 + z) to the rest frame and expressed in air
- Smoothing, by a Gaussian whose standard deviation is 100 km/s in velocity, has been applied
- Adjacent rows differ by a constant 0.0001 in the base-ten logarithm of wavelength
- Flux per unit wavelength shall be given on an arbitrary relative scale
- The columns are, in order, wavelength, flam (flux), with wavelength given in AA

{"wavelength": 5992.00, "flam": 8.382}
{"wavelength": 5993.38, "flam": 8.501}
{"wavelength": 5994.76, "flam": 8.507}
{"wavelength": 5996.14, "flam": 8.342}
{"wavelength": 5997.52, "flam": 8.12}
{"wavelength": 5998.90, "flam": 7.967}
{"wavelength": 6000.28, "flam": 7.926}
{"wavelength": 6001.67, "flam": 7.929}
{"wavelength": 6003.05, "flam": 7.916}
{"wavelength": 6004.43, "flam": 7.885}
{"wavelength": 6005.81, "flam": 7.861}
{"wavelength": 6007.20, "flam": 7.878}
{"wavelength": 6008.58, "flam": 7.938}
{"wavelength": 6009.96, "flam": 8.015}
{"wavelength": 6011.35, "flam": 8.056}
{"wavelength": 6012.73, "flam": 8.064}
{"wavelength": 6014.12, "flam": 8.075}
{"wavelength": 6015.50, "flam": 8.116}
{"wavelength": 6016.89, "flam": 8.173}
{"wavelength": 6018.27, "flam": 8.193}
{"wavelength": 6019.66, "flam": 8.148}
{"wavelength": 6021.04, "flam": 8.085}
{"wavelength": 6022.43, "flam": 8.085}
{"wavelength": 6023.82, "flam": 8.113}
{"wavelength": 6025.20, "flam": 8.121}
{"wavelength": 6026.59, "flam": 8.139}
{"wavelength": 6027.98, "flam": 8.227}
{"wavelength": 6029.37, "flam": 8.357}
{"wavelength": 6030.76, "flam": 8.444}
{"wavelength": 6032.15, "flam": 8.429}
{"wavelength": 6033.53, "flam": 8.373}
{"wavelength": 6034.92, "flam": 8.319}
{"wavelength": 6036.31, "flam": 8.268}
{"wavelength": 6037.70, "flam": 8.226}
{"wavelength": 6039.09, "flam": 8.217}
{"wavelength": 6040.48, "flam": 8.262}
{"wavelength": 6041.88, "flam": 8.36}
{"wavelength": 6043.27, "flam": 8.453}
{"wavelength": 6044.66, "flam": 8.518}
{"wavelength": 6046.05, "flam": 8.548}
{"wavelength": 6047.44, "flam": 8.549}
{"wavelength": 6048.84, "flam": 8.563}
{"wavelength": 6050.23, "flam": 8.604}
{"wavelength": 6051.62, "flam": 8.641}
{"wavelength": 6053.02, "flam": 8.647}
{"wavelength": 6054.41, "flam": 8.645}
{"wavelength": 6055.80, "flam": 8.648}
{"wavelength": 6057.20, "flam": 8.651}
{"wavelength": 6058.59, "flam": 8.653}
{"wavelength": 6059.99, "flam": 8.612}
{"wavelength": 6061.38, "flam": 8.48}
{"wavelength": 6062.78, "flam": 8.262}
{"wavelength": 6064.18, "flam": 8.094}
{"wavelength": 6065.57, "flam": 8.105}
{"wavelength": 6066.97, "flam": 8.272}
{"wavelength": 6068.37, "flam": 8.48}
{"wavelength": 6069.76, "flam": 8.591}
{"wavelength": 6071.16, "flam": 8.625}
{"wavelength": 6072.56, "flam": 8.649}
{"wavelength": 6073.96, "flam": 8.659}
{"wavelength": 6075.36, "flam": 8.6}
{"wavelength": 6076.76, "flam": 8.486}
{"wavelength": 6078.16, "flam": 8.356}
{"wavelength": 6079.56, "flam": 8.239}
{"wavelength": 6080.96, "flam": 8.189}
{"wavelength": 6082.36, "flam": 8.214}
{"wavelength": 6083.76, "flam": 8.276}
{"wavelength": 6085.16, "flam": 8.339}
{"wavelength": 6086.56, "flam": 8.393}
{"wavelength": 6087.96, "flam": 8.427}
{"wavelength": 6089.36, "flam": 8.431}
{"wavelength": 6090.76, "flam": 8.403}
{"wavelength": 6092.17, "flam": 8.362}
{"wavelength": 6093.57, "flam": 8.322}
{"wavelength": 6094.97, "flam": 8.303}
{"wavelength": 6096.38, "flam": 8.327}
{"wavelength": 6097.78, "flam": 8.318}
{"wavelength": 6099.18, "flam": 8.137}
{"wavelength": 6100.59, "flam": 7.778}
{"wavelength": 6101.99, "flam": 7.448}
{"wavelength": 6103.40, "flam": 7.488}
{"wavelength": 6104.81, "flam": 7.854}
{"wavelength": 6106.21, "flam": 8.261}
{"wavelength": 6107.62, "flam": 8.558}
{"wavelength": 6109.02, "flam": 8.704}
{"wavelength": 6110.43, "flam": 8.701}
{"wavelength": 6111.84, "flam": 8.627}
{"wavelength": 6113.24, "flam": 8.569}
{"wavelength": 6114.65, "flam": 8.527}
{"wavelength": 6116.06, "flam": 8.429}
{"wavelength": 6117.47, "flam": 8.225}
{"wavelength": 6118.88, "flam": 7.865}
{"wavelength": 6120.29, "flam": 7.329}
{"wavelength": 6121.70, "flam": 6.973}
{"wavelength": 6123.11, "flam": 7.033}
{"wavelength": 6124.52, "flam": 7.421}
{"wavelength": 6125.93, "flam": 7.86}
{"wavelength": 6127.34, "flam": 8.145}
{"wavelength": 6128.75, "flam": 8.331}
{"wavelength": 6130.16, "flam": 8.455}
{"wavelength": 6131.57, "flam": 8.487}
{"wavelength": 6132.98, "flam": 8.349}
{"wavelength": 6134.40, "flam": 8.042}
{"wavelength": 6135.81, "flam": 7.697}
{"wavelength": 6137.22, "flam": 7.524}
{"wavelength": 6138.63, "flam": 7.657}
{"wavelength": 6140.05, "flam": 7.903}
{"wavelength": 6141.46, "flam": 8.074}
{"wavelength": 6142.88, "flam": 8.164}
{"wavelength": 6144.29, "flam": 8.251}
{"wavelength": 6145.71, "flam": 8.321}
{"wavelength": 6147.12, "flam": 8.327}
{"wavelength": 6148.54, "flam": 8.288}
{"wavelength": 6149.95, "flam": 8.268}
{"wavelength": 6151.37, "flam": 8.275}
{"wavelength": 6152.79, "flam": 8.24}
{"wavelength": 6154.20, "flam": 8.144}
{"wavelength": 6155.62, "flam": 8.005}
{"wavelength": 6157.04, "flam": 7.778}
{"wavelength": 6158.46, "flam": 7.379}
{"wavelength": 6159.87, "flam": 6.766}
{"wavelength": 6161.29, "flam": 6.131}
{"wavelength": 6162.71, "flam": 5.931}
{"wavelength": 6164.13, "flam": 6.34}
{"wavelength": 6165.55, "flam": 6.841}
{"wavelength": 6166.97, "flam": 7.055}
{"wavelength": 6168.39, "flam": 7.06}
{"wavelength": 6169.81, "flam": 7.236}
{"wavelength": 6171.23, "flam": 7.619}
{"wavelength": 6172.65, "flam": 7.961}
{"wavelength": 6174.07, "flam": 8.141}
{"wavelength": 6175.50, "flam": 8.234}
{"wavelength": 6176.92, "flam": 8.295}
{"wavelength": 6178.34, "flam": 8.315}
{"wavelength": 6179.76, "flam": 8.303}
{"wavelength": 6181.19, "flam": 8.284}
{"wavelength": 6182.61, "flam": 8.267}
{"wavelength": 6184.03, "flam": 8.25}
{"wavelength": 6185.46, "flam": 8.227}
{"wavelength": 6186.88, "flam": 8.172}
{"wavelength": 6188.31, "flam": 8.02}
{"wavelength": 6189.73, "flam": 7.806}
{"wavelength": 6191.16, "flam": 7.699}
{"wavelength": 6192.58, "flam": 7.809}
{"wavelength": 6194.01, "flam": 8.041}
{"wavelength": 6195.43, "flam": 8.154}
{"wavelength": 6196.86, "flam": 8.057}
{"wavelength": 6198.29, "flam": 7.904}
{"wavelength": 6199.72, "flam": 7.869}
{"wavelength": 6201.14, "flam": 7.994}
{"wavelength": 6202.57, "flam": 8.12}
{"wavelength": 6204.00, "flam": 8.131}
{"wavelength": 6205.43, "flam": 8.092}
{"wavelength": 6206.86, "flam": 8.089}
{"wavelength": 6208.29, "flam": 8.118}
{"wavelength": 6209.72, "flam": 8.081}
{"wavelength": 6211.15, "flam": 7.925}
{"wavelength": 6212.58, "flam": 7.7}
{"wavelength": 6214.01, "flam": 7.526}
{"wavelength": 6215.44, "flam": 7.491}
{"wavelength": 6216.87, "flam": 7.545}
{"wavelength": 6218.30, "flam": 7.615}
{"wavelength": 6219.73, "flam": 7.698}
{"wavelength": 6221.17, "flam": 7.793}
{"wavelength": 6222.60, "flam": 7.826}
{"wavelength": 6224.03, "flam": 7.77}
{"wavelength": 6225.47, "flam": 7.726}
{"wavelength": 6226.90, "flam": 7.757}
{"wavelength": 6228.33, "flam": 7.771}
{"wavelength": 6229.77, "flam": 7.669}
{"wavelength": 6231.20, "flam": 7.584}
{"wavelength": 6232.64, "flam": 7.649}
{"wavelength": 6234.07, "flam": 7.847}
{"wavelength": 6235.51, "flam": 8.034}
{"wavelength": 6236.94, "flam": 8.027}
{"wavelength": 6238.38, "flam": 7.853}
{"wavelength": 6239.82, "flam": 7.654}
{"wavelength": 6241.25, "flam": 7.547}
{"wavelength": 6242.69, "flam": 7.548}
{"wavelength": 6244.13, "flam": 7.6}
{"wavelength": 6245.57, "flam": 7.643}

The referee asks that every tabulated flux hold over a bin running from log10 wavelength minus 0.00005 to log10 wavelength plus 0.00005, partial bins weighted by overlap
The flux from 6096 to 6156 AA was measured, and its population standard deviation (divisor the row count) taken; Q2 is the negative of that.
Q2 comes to -0.42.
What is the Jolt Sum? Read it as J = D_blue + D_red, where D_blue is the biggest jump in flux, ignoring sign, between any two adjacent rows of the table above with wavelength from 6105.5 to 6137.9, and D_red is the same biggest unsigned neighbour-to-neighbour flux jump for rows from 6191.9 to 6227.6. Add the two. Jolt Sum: 0.77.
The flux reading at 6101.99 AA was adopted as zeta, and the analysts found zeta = 7.448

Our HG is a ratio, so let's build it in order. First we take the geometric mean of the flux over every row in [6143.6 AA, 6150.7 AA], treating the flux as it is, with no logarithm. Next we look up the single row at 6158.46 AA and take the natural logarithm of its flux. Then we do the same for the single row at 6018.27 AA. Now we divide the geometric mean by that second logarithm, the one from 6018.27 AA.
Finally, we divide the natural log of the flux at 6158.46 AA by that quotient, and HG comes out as 0.507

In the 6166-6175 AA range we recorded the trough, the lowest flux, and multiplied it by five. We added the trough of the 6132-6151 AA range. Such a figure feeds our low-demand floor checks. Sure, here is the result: 42.8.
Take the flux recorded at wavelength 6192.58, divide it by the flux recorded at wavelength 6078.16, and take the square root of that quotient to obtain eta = 0.97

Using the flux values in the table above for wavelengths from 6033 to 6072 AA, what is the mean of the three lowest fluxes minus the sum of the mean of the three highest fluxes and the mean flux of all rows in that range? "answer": -8.96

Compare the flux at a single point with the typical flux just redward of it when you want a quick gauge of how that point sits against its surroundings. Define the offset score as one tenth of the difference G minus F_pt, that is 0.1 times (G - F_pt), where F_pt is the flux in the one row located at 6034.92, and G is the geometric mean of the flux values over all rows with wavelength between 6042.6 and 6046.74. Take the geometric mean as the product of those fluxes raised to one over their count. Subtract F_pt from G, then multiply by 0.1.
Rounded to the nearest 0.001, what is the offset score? 0.019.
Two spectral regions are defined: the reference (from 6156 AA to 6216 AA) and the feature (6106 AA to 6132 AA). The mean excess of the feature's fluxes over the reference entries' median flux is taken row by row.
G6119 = 0.15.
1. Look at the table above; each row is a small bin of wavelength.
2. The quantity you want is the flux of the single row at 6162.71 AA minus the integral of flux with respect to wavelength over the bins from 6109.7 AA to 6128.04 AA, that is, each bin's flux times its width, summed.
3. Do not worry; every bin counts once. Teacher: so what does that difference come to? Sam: -140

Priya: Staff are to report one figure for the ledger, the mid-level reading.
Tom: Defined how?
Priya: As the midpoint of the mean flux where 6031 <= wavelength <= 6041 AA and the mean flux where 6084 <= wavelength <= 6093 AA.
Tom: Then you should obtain 8.35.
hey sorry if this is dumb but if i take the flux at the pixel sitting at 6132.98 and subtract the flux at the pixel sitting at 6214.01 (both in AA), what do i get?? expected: 0.8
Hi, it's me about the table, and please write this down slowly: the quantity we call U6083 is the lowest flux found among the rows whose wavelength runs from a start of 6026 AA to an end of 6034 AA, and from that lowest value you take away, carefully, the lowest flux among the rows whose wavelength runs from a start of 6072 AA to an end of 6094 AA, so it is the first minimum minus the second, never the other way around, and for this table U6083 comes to -0.05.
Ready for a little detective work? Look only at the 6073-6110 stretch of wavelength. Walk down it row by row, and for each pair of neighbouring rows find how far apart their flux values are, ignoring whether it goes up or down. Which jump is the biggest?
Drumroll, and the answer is 0.41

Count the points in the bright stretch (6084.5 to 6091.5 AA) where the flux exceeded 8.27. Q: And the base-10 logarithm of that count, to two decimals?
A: 0.70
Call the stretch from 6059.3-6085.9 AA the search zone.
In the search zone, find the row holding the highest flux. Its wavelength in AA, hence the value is 6073.96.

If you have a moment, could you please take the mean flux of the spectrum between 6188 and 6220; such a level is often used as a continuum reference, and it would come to 7.89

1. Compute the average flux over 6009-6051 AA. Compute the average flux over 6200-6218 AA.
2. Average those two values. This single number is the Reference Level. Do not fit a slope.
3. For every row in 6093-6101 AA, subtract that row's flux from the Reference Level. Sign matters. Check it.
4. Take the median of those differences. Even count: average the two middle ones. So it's -0.23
